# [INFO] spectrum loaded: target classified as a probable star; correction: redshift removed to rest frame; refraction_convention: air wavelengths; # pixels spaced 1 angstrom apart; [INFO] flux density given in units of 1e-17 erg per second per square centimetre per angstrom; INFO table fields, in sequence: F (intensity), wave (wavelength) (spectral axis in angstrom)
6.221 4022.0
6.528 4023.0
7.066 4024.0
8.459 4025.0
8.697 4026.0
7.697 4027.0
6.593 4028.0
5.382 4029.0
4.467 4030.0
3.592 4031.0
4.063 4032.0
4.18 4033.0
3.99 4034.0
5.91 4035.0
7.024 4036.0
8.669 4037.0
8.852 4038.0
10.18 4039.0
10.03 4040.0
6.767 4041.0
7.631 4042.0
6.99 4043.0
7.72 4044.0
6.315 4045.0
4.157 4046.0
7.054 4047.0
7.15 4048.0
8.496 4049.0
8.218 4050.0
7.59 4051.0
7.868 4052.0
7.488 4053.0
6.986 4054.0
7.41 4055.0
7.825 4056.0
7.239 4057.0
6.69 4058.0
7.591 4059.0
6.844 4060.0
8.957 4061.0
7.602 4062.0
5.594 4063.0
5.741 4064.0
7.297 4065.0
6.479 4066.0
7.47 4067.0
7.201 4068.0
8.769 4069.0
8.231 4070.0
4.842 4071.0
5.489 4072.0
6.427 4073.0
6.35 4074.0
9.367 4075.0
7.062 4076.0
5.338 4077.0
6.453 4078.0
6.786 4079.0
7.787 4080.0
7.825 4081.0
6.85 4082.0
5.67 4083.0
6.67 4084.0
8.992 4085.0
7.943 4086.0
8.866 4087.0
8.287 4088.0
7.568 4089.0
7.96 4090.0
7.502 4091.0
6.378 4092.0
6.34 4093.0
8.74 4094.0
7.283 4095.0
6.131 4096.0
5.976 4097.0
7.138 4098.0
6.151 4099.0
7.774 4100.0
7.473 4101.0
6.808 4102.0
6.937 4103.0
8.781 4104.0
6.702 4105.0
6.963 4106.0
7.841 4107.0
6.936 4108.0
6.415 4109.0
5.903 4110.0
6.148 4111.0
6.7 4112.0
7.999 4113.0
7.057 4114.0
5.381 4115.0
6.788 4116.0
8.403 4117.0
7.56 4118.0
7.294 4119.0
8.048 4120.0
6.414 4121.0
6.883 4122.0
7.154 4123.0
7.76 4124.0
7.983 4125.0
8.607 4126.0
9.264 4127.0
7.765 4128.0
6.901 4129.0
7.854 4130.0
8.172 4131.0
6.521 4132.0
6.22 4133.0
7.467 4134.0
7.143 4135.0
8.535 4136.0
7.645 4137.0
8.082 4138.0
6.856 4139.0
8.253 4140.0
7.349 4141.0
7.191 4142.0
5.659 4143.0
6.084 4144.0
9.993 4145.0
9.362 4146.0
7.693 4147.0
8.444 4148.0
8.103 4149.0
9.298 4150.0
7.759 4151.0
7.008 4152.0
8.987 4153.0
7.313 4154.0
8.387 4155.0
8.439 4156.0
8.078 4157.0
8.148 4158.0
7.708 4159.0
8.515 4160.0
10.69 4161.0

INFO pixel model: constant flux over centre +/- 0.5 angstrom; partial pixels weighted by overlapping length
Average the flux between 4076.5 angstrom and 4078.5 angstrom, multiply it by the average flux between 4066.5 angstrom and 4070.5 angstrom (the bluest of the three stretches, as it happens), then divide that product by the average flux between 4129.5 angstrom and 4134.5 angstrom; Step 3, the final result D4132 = 6.4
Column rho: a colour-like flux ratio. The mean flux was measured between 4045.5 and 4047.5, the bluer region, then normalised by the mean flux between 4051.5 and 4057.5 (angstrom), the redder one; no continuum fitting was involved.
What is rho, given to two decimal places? 0.75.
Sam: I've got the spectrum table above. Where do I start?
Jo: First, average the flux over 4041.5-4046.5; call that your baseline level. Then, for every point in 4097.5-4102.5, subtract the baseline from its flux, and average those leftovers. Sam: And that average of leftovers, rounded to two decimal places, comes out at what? 0.51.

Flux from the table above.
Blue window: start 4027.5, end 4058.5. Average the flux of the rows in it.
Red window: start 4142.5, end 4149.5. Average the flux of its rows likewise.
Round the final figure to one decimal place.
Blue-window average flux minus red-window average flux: -1.0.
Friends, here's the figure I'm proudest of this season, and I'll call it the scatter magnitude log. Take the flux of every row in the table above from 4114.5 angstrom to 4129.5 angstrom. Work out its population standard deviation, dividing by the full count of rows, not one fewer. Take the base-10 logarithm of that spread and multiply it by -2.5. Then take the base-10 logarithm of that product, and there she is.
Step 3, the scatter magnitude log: -1.09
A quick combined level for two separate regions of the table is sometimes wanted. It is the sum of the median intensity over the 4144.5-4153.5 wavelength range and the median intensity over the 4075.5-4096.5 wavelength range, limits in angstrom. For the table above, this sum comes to 15.7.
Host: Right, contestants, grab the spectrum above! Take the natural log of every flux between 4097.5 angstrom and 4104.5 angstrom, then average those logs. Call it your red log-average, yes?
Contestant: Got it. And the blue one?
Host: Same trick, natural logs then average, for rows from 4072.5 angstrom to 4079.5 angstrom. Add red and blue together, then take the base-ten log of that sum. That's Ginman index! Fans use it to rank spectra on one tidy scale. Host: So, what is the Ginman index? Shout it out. 0.590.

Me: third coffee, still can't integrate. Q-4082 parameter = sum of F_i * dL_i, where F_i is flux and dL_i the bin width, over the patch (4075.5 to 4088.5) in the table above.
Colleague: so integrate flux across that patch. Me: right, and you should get 95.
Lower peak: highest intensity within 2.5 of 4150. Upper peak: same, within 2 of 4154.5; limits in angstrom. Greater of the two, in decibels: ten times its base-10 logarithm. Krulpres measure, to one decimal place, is 9.7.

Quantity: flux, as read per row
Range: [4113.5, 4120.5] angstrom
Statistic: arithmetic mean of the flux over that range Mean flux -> 7.2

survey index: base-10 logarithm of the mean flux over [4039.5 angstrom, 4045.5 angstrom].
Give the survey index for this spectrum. 0.879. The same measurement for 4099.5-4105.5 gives 0.870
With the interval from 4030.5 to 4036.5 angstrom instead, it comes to 0.681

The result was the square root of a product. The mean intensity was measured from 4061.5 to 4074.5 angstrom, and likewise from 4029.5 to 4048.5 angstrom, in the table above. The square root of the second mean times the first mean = 6.65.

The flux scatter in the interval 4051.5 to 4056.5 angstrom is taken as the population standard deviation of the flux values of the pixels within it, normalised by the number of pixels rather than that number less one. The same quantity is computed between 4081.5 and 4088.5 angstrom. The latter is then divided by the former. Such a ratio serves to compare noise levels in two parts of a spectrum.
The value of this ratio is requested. 3.6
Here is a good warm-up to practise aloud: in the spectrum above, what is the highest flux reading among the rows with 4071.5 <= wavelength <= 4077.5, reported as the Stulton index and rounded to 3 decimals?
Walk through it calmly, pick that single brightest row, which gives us 9.367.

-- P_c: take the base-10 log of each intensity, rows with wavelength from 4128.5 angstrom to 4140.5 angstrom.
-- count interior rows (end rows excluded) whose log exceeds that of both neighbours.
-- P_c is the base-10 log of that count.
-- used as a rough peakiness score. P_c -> 0.60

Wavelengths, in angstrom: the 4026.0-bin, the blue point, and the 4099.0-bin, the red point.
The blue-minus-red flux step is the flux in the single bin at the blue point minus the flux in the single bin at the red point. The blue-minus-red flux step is 2.5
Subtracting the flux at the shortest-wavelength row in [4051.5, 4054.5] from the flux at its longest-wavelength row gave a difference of -0.9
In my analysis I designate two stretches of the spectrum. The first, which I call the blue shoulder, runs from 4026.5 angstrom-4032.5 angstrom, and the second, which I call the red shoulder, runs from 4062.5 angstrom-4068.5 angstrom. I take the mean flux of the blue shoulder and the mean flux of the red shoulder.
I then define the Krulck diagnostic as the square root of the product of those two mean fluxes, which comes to 5.93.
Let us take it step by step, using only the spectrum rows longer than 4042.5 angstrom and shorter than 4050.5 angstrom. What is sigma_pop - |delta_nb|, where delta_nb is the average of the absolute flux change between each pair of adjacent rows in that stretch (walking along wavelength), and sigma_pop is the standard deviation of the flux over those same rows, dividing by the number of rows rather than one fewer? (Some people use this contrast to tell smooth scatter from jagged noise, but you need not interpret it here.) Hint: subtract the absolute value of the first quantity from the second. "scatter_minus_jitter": 0.0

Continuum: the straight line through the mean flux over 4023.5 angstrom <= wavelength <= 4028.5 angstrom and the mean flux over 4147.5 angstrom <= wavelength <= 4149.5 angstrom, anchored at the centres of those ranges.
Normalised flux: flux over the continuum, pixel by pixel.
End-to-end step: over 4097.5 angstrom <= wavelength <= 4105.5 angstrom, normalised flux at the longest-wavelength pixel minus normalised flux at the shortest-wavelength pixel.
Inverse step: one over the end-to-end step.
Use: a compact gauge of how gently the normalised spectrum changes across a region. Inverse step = -17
